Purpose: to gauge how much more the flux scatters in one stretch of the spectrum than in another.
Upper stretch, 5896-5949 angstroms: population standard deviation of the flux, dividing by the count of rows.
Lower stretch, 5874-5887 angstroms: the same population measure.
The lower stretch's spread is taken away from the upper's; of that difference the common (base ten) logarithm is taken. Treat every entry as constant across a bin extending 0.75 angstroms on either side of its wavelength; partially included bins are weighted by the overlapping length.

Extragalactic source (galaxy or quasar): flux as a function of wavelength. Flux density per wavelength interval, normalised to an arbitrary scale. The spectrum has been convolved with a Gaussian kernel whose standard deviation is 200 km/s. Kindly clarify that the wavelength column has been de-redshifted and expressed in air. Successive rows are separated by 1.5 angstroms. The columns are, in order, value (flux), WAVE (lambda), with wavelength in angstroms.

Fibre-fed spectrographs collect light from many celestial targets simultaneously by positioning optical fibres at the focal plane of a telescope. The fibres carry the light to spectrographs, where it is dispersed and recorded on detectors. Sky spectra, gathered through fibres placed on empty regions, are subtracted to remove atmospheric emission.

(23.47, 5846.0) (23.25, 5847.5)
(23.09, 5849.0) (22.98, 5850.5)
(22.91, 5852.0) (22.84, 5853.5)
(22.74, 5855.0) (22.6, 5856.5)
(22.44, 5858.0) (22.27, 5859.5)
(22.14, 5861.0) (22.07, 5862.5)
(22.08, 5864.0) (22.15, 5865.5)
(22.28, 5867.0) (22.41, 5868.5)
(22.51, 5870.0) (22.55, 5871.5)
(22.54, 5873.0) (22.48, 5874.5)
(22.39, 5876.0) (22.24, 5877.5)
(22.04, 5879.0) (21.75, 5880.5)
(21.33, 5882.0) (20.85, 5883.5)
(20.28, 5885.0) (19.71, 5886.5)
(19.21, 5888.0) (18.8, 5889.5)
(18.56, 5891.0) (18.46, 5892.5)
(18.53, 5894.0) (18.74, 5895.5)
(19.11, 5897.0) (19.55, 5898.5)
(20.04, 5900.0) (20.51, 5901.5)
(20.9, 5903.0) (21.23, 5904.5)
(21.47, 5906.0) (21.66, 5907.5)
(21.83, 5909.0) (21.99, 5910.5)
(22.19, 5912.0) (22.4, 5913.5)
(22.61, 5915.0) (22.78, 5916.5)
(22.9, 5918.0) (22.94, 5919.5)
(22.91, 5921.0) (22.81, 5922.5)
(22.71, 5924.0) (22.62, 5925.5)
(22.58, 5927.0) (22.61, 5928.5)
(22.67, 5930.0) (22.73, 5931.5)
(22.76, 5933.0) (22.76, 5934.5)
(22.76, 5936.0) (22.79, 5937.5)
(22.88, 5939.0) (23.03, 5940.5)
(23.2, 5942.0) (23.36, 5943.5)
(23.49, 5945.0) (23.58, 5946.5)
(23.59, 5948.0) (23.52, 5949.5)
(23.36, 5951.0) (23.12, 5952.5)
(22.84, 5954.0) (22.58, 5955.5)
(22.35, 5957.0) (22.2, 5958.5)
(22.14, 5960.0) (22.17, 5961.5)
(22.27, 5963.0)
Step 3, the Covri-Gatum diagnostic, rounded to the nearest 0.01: -0.80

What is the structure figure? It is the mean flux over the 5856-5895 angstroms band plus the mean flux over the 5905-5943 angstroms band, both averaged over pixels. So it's 43.9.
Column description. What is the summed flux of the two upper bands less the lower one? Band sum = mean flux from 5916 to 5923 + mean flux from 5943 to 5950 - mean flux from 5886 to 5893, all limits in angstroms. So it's 27.4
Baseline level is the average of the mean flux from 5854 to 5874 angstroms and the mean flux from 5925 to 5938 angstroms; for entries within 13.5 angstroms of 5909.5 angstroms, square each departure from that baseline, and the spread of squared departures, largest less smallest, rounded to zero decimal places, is 12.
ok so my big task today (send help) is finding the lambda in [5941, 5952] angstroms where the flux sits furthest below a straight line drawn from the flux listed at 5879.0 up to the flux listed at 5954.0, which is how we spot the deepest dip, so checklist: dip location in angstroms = 5942.0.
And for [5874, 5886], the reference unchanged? 5885.0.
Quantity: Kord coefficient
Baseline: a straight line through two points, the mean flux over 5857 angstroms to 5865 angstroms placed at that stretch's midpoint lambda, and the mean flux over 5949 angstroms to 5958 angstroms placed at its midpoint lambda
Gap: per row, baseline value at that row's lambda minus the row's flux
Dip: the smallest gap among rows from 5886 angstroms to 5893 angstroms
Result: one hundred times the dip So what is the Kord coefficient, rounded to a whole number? 270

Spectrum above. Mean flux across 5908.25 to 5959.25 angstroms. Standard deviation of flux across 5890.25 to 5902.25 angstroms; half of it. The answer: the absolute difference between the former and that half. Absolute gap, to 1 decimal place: 22.4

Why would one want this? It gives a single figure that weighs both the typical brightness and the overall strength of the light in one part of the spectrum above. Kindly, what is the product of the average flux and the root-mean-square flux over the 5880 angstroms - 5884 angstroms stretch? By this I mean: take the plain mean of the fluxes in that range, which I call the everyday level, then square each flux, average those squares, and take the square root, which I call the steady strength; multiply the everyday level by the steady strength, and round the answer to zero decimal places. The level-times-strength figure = 454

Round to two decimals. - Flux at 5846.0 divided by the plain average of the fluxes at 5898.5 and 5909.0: 1.13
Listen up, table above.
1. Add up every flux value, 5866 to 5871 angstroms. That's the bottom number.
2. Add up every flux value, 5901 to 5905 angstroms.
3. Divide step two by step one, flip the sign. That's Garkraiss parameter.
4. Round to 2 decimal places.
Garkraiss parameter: -0.93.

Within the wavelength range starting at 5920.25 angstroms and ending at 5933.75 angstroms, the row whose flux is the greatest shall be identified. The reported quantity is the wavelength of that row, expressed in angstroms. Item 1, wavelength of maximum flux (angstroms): 5921.0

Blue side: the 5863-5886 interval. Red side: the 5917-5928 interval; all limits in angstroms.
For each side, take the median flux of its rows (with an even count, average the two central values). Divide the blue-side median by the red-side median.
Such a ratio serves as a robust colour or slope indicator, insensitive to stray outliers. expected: 0.975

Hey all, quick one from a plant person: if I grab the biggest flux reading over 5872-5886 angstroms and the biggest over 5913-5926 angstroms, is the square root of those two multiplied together 22.7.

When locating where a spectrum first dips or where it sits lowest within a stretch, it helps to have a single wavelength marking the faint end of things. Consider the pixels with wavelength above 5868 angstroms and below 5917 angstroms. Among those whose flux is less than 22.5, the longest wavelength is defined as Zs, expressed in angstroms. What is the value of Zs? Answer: 5913.5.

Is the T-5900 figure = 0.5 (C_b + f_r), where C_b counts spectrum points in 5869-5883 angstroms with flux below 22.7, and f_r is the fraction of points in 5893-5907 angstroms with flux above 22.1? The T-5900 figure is 4.50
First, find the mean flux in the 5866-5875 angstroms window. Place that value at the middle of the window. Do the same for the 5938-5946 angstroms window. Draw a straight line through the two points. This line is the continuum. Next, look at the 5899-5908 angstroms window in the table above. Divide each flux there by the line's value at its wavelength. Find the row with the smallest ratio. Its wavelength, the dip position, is 5900.0 angstroms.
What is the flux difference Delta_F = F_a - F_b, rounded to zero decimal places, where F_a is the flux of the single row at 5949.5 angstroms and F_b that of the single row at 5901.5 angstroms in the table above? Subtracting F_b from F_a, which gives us 3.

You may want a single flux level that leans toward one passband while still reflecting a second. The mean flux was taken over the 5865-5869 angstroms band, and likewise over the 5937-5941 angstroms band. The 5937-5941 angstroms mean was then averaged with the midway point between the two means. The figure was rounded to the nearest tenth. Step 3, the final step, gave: 22.7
